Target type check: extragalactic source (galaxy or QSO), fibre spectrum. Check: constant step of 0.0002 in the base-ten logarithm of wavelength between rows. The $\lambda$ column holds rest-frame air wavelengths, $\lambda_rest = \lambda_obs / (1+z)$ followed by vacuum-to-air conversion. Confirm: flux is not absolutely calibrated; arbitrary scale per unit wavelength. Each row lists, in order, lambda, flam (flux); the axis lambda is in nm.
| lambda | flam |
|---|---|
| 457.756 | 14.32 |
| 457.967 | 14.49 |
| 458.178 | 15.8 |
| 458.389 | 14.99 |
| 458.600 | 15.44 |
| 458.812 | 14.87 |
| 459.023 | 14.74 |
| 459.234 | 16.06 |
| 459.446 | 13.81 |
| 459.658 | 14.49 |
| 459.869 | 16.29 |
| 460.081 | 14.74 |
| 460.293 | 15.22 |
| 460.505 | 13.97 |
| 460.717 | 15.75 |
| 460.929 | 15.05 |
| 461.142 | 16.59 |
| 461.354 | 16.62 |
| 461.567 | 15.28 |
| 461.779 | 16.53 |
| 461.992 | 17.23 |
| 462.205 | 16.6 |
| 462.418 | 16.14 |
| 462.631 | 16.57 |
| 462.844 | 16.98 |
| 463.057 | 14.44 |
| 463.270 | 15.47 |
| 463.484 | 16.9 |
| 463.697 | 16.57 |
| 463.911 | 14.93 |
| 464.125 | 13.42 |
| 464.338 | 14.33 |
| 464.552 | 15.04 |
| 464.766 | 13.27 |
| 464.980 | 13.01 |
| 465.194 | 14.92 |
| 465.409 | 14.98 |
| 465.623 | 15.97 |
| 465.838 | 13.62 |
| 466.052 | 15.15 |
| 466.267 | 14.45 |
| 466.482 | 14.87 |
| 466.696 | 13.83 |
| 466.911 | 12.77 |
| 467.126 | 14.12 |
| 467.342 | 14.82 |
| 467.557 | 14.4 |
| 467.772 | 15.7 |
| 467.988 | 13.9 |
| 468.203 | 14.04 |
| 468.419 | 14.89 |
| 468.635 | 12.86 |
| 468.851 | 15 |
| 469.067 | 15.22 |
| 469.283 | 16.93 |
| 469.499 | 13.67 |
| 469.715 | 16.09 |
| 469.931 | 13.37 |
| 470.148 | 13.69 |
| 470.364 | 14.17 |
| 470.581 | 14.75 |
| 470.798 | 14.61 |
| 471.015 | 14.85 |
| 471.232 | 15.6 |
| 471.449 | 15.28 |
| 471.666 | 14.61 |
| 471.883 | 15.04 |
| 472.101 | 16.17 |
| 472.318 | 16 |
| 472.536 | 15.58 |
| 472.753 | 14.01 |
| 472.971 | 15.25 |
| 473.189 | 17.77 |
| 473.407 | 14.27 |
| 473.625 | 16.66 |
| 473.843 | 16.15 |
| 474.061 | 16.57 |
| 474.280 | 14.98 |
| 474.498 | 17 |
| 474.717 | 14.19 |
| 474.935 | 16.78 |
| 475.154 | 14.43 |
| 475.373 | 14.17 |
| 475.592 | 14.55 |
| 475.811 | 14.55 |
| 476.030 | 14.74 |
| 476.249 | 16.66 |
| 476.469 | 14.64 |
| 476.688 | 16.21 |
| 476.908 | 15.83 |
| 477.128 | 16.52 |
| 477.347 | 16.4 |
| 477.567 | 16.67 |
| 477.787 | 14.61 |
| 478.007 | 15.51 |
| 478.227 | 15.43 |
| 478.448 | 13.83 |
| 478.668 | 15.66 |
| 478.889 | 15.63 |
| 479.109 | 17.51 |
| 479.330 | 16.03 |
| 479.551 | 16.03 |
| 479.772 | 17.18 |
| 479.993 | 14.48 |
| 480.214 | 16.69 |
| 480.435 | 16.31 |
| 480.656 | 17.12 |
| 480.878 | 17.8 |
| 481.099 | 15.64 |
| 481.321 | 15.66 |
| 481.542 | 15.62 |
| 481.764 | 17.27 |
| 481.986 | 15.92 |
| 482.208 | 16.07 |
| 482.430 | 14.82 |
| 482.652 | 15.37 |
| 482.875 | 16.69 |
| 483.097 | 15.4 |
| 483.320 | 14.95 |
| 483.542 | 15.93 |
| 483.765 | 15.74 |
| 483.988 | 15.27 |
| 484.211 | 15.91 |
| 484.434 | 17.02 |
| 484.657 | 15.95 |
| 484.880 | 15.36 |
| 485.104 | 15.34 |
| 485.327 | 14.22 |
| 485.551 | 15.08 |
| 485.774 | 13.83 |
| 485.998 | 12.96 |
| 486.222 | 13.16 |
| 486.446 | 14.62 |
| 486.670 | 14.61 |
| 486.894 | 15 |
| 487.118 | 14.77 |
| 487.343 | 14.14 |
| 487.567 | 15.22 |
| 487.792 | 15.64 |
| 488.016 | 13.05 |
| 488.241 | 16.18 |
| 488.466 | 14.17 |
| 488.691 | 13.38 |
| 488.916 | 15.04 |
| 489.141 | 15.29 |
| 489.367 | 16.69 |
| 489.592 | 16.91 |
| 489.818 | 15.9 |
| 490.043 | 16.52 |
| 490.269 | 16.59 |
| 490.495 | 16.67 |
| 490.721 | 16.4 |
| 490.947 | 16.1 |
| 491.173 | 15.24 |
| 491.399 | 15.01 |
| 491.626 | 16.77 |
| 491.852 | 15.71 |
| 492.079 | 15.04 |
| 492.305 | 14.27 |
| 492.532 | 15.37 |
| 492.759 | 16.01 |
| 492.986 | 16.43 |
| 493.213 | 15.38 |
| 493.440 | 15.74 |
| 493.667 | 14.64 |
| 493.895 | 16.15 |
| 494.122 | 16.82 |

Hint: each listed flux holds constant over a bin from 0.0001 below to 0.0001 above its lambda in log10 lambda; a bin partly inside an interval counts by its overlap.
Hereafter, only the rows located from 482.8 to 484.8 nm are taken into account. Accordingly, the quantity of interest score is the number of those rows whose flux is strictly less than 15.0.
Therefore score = 1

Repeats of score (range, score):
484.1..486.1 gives 3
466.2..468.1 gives 8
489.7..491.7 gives 0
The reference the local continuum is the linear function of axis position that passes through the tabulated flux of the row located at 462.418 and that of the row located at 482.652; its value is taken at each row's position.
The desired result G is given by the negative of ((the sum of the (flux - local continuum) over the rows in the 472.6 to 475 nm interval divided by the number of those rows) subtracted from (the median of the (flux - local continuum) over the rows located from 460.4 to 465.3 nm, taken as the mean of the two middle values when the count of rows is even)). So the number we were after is 0.7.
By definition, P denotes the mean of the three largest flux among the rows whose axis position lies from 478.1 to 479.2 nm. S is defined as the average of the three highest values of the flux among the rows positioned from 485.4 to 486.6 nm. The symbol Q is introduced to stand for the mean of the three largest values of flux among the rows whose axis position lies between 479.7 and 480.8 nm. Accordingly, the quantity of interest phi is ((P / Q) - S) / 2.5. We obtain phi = -5.42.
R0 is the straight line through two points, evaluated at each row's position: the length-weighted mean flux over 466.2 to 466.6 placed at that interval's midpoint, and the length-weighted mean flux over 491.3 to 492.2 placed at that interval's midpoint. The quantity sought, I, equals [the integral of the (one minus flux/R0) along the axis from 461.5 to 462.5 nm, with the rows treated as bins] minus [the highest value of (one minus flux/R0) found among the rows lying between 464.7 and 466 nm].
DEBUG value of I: -0.24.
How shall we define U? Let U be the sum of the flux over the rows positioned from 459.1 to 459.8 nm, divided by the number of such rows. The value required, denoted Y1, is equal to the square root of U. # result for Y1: 3.85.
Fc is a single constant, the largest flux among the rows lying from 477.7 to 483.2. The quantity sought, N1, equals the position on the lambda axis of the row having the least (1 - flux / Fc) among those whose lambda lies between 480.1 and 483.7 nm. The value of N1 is 480.878 nm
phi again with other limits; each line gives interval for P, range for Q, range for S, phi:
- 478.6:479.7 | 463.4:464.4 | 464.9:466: -5.71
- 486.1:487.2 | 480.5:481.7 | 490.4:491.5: -6.20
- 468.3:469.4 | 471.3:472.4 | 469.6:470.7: -5.60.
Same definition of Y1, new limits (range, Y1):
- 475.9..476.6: 3.92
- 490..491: 4.06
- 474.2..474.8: 3.92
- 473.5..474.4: 4.01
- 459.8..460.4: 3.93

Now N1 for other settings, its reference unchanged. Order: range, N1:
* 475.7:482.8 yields 480.878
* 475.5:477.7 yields 477.567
